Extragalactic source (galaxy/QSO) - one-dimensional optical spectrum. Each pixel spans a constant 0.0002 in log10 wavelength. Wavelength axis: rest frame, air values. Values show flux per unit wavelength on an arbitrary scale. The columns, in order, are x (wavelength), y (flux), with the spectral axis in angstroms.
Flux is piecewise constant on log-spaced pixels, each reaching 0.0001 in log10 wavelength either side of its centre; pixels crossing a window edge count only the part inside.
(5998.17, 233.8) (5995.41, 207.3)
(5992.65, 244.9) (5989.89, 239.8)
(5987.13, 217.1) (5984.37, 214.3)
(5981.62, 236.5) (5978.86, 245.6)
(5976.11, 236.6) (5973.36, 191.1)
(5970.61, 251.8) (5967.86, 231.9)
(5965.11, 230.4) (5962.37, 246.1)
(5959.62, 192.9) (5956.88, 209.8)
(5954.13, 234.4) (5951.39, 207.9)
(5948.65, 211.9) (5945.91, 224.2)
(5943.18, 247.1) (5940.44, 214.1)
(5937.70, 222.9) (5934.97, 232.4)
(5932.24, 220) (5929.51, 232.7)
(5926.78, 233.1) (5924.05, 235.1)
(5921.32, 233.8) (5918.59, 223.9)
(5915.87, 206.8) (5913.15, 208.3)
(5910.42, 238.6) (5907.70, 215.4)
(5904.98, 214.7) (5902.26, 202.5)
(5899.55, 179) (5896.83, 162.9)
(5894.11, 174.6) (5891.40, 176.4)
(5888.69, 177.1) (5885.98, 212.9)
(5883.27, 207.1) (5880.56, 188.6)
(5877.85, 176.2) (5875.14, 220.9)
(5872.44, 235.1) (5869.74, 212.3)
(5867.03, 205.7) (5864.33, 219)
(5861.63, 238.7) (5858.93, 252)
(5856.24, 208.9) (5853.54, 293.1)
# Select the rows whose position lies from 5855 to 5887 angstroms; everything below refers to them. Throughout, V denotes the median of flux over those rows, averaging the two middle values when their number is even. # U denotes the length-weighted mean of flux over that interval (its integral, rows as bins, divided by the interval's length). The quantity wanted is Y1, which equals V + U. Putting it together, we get 427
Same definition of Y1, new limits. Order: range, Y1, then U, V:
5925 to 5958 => 448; 224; 224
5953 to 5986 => 460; 227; 233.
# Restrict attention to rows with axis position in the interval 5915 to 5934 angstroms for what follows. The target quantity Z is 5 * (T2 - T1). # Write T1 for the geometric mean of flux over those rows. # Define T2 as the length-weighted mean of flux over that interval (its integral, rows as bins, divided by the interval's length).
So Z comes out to 4.3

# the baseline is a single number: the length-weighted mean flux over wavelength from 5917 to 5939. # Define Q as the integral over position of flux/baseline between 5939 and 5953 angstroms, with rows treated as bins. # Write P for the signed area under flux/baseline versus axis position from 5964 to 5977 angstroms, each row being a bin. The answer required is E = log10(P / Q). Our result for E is -0.02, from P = 12.9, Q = 13.5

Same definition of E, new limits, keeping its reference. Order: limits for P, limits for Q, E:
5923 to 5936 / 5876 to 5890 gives 0.04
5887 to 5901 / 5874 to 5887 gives -0.03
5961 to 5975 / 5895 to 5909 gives 0.07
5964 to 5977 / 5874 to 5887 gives 0.06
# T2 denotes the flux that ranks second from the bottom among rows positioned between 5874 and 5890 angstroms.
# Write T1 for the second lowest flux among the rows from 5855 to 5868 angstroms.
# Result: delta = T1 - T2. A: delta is 32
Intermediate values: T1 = 208.9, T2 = 177.1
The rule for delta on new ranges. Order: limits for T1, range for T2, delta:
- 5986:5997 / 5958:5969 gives -13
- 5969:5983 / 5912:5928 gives 28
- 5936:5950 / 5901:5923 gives 7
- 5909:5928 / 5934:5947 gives -15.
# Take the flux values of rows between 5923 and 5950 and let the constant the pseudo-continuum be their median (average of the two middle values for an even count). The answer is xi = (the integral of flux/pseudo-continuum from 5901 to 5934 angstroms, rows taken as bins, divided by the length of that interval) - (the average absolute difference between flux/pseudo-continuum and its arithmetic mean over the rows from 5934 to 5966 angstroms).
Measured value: 0.92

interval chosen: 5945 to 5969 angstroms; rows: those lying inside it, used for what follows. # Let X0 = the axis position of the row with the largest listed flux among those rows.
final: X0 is 5962.37 angstroms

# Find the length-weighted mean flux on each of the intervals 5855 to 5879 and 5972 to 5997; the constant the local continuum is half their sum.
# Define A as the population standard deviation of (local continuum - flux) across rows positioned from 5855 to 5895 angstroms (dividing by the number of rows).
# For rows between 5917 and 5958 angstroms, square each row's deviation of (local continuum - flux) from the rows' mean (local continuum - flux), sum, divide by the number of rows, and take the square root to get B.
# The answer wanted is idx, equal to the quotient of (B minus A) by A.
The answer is -0.5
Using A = 24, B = 10.9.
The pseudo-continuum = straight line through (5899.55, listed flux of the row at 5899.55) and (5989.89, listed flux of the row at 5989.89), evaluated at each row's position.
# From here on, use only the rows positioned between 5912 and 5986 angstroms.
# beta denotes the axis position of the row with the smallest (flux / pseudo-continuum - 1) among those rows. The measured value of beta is 5973.36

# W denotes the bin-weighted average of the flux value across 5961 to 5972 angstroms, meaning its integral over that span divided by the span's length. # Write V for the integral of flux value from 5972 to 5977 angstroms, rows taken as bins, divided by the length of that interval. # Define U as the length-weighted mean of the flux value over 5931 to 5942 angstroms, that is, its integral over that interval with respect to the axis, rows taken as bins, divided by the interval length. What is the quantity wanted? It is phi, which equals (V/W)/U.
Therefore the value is 0.0040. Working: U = 223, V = 212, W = 240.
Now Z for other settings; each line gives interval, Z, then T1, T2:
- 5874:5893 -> 1.2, 193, 194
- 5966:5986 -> 3.3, 229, 230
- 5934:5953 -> 1.6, 223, 223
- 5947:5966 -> 2.2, 218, 219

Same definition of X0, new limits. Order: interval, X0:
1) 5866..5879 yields 5872.44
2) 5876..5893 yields 5885.98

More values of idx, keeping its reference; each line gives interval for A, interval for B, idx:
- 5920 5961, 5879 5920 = 0.5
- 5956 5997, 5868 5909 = 0.1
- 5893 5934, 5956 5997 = -0.2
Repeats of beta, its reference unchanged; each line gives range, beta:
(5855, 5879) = 5877.85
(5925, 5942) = 5940.44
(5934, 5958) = 5956.88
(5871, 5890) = 5888.69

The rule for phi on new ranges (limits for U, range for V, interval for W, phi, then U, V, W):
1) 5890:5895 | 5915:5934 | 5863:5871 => 0.0061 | 176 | 227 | 212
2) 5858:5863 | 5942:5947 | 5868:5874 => 0.0043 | 245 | 236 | 223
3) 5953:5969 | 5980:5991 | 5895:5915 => 0.0050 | 224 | 227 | 202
